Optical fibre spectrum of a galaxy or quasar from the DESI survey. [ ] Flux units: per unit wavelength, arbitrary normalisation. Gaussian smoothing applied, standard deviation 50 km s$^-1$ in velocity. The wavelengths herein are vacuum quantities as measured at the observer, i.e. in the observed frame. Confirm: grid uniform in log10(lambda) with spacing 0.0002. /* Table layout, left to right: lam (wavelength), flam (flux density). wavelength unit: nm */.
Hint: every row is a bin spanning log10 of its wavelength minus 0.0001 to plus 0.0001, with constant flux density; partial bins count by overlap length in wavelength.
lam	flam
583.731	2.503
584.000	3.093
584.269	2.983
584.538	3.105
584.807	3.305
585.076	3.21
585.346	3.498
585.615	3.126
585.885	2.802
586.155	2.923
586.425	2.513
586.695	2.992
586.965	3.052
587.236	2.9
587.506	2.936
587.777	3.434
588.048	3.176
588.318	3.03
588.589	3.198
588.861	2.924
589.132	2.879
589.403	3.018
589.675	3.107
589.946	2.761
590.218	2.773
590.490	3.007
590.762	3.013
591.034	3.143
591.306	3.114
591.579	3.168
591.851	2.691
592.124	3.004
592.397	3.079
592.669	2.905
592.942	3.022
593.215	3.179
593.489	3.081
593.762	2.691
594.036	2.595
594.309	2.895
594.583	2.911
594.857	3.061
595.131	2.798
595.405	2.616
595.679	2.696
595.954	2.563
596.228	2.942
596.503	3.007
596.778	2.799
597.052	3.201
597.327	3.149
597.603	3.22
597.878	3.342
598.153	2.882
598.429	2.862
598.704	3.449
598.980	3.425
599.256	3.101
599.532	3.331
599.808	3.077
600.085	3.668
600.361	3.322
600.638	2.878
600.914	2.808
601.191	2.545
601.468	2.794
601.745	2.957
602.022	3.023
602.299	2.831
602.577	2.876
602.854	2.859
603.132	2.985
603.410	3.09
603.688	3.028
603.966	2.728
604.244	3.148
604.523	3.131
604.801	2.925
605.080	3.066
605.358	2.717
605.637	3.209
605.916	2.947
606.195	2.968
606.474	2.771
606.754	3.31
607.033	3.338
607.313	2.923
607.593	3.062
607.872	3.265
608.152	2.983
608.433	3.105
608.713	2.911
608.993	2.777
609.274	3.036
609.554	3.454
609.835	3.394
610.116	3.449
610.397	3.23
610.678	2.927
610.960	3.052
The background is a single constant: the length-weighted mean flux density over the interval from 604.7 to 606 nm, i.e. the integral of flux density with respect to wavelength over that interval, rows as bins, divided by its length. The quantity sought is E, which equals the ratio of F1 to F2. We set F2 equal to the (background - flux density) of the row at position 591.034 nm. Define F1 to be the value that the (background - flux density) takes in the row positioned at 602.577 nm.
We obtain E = -1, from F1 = 0.10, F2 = -0.167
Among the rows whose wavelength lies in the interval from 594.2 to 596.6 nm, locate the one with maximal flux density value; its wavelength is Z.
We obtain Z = 594.857 nm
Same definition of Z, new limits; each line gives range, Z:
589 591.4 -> 591.034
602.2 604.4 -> 604.244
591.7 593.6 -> 593.215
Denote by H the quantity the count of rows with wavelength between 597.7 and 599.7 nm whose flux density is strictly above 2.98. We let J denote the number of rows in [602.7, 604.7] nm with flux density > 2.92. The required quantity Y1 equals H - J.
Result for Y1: 0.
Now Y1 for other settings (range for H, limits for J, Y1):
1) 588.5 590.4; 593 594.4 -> 1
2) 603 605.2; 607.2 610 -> -2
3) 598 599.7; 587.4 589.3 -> -2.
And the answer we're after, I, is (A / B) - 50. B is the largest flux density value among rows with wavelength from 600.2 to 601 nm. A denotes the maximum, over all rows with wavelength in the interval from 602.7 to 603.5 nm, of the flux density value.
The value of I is -49.07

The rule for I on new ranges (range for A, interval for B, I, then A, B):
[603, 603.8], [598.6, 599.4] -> -49.10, 3.09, 3.449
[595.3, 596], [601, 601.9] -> -49.09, 2.696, 2.957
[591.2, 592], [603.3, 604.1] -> -48.97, 3.168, 3.09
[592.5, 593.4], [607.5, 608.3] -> -49.03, 3.179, 3.265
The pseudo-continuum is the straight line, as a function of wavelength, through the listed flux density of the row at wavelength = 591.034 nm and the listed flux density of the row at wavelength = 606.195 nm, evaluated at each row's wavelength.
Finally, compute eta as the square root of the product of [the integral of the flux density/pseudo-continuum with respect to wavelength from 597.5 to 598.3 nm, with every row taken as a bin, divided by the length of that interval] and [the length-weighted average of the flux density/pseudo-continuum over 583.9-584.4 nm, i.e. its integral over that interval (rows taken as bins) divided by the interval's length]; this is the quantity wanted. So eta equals 0.98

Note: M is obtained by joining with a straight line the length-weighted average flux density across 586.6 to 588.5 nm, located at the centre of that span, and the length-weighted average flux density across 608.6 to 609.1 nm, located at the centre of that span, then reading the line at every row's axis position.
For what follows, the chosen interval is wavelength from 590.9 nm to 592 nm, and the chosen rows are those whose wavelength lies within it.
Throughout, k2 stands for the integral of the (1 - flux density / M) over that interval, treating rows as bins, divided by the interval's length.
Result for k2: 0.00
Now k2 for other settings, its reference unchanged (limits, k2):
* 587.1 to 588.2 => -0.01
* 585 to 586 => -0.02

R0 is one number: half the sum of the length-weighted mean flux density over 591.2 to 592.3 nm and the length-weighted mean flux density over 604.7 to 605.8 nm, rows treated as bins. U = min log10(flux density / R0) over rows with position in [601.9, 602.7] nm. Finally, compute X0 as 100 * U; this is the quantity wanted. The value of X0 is -2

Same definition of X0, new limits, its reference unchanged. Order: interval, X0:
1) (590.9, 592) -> -5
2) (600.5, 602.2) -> -7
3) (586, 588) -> -7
